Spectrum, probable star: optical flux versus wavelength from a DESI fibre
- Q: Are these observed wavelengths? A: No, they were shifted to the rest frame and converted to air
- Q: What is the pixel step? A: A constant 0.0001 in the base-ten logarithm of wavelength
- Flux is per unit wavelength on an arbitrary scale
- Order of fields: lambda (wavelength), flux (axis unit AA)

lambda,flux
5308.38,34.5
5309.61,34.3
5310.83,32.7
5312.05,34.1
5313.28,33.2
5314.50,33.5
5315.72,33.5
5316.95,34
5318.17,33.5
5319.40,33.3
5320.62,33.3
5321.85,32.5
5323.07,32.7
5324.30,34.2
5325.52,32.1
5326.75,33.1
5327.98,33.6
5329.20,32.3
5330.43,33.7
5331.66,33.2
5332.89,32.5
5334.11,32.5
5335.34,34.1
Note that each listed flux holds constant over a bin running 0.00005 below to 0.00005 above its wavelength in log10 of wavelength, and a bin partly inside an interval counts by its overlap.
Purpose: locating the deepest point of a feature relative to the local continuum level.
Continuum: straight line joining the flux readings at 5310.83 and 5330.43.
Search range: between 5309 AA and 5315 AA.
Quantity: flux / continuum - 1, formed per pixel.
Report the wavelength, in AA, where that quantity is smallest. 5310.83 AA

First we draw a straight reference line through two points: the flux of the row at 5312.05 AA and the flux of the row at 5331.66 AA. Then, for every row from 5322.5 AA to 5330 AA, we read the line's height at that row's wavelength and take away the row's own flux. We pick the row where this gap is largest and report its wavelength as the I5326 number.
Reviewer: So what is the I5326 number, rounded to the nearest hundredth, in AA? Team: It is 5325.52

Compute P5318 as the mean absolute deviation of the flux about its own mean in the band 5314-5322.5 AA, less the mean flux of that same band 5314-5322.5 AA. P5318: -33.1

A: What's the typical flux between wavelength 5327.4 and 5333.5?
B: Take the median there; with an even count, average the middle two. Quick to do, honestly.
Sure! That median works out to 33.2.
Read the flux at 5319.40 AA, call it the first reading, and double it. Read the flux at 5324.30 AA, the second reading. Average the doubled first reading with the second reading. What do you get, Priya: 50.4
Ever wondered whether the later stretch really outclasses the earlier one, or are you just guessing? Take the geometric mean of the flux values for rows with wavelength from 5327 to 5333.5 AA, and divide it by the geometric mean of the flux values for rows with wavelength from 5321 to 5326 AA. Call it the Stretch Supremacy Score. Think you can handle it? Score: 1.01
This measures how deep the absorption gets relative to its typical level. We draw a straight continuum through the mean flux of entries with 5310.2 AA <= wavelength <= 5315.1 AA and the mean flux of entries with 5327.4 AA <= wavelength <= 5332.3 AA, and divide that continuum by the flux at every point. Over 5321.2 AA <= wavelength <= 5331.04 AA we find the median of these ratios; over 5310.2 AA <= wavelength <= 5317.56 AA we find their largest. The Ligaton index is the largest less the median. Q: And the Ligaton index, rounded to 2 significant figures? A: 0.011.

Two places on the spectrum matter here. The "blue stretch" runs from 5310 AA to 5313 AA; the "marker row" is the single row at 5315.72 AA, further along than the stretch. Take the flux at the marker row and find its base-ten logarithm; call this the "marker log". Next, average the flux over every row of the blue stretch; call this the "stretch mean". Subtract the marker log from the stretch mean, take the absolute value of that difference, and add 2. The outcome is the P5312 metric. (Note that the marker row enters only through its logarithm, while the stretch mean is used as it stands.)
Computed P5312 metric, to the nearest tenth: 33.9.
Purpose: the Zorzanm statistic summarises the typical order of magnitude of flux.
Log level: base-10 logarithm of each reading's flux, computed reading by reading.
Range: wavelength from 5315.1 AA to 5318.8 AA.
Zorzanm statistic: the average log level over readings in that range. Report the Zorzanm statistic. 1.53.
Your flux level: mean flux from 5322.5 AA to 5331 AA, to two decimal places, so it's 33.10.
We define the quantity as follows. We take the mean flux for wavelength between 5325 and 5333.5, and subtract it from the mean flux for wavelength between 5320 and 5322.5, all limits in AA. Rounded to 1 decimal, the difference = 0.0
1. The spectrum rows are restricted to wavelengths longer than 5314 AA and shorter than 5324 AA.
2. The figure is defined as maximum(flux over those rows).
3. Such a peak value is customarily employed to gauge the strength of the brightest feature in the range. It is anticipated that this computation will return 34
